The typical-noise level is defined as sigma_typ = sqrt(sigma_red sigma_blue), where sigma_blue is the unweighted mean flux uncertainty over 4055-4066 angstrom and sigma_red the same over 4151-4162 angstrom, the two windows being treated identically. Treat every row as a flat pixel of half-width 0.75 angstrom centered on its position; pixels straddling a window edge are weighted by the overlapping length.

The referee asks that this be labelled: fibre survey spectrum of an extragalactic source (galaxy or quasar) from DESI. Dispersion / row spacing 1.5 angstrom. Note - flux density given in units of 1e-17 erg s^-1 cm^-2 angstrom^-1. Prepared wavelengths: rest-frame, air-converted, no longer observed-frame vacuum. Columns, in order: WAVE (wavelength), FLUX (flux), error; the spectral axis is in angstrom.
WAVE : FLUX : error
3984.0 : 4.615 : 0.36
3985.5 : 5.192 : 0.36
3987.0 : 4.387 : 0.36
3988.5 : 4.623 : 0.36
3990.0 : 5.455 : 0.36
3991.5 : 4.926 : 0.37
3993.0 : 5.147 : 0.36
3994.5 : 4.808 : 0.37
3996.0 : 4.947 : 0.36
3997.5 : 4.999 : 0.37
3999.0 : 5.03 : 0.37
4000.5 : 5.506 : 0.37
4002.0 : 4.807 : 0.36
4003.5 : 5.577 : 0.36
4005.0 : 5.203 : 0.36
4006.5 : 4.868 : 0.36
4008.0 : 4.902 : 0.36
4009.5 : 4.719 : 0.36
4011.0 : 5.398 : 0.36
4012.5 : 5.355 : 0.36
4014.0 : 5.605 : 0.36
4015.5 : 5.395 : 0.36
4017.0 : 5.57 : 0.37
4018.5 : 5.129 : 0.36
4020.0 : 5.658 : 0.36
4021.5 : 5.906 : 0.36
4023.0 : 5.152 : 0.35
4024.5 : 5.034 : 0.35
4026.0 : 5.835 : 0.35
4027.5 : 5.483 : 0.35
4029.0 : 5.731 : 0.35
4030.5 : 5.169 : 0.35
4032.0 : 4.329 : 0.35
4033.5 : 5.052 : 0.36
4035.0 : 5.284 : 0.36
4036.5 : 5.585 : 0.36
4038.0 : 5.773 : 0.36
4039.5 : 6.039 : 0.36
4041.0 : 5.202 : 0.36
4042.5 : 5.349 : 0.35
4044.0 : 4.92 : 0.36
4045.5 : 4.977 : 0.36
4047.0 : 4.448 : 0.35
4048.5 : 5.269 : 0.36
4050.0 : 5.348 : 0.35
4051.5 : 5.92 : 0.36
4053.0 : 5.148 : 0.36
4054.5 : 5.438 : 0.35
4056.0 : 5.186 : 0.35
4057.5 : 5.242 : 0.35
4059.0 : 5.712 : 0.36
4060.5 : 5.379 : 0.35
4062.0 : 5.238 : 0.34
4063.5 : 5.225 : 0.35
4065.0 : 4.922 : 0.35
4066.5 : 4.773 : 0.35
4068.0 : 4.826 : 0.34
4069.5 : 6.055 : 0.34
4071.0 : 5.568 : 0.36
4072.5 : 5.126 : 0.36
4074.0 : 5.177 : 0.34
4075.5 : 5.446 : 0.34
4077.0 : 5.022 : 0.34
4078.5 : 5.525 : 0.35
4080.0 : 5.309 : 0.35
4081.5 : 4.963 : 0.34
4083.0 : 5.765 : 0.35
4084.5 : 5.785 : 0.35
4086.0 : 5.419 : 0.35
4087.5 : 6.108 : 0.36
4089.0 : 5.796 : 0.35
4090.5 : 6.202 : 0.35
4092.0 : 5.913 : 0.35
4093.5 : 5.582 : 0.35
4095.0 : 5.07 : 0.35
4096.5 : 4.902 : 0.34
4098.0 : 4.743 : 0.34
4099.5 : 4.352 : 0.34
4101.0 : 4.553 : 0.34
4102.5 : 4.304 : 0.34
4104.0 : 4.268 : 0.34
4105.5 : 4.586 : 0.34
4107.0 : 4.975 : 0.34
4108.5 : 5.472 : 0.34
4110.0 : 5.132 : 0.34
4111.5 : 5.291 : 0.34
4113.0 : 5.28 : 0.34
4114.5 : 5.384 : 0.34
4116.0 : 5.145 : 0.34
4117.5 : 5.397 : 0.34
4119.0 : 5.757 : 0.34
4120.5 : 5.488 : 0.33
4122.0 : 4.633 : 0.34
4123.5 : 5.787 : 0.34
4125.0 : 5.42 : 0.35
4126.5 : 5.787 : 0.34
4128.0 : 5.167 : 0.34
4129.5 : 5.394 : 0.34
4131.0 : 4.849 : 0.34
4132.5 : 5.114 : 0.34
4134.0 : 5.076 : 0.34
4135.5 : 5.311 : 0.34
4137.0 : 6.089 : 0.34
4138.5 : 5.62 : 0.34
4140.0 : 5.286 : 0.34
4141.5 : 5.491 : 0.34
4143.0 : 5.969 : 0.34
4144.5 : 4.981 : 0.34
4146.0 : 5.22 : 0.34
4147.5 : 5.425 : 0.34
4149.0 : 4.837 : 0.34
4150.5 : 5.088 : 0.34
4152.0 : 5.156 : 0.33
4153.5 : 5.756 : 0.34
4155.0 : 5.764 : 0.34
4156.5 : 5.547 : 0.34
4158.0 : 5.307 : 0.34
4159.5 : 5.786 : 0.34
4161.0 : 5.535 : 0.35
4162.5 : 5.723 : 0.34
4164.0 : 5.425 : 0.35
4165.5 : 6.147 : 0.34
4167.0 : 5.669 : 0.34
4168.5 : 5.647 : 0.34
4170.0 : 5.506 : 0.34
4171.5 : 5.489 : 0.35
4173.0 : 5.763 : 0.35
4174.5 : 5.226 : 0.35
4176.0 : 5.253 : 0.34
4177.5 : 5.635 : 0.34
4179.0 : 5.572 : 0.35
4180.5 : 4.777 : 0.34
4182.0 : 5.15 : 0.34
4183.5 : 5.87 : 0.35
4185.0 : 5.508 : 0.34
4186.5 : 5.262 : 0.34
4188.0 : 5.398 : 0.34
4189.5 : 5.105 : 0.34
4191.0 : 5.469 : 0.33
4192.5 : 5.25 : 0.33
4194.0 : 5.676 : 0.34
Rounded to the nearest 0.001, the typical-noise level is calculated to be 0.345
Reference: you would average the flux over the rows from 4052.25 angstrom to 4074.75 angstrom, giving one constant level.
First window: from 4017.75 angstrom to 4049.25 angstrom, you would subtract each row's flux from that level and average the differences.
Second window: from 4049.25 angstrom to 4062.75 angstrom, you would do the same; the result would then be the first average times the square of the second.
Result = -0.001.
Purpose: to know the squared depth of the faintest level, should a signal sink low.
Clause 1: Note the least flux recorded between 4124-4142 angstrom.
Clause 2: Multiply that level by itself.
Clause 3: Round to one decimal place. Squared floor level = 23.5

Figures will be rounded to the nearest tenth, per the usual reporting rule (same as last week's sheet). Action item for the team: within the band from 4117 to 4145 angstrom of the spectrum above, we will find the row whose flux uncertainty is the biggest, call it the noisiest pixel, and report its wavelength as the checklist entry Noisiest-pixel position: 4125.0 angstrom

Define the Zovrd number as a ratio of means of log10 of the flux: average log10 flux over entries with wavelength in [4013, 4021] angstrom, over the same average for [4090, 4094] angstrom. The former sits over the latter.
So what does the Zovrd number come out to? 0.96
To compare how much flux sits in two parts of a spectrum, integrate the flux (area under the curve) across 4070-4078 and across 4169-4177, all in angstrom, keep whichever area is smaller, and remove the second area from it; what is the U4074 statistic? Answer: -1.3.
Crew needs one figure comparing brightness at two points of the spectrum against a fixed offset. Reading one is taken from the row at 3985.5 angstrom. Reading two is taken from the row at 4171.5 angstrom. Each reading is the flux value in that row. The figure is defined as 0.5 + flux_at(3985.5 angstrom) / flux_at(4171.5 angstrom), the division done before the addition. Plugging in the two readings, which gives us 1.45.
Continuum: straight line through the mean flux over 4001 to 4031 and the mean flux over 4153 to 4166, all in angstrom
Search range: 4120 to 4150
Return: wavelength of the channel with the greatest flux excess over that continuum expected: 4137.0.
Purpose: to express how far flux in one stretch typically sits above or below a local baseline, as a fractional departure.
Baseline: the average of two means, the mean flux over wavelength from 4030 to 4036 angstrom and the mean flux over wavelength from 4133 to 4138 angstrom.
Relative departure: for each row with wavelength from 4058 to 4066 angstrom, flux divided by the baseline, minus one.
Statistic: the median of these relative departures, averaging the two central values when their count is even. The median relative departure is 0.002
